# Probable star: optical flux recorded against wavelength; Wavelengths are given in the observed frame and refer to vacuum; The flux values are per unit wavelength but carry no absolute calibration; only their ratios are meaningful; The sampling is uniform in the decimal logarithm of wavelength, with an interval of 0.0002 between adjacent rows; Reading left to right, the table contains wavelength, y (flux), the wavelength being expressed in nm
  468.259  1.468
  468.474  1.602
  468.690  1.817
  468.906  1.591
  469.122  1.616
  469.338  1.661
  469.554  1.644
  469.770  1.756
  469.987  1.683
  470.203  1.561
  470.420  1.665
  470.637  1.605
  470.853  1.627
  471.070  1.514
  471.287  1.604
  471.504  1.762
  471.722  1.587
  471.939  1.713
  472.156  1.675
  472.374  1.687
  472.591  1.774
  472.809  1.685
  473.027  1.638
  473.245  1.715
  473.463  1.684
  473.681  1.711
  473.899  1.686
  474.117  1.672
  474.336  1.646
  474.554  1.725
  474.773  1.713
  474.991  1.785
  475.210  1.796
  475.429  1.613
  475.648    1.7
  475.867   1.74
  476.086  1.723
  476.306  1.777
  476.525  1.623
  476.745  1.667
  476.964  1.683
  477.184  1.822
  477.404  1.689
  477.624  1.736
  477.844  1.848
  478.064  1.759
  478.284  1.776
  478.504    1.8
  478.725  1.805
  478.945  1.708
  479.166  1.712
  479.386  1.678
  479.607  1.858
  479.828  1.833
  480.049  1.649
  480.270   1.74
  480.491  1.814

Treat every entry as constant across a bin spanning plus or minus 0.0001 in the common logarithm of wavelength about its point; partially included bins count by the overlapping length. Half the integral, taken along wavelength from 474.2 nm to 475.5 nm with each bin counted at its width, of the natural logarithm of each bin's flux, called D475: 0.35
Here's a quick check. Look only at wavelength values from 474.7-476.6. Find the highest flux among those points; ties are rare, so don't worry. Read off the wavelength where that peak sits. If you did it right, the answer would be 475.210 nm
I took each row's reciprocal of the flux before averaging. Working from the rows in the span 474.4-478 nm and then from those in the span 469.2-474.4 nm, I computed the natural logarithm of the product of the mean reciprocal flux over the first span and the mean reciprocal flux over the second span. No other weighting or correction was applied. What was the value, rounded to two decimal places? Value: -1.05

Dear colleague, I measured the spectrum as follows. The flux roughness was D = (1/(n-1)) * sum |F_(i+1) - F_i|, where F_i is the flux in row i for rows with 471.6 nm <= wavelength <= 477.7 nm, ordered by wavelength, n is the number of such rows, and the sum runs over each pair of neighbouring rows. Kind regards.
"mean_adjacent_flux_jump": 0.062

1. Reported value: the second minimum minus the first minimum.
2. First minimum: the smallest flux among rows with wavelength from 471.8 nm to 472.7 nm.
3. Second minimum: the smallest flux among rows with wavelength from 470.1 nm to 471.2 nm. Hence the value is -0.16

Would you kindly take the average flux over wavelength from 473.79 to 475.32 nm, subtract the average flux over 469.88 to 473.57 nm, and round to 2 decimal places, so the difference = 0.06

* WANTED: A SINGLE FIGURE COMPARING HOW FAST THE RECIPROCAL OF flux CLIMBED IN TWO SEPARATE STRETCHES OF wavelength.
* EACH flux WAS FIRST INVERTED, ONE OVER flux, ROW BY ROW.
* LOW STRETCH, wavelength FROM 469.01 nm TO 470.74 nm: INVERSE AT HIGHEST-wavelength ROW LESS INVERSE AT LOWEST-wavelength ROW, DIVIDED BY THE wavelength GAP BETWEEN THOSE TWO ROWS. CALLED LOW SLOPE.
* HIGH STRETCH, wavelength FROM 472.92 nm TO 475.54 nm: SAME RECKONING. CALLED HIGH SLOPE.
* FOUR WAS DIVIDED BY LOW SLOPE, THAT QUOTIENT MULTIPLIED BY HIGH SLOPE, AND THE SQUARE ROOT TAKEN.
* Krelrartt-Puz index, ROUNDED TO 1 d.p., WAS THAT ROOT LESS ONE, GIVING 1.4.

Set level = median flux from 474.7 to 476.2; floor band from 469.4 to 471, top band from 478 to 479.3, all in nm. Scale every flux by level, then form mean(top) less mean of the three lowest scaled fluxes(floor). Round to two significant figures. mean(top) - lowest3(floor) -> 0.094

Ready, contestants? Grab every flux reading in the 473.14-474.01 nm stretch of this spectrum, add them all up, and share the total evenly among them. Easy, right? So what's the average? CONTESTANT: 1.70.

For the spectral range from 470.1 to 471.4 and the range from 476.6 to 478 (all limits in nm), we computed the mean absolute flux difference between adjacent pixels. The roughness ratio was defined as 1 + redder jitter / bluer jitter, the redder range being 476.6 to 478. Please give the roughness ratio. 2.15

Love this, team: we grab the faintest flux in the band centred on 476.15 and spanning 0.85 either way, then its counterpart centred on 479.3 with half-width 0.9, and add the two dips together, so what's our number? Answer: 3.26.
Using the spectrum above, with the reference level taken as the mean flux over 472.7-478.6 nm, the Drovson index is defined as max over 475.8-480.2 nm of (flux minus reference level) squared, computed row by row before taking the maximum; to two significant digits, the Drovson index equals 0.019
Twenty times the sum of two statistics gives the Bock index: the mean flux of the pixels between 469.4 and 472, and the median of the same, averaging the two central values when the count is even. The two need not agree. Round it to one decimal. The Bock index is 65.6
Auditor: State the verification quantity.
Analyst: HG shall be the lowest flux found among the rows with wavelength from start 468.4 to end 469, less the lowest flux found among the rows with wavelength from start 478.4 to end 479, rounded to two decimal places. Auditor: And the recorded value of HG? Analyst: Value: -0.12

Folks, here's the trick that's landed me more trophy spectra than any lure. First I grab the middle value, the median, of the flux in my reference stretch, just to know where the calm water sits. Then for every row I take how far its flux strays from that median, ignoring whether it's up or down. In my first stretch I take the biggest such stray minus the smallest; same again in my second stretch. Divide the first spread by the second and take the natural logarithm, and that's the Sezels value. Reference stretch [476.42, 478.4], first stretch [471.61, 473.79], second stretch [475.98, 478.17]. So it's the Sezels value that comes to 0.12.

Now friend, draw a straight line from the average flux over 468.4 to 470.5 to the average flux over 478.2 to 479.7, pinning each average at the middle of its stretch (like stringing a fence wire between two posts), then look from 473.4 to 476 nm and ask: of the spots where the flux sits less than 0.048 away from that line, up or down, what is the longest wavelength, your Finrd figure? 475.867 nm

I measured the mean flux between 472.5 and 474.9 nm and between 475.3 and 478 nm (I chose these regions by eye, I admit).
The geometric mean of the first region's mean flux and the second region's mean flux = 1.71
